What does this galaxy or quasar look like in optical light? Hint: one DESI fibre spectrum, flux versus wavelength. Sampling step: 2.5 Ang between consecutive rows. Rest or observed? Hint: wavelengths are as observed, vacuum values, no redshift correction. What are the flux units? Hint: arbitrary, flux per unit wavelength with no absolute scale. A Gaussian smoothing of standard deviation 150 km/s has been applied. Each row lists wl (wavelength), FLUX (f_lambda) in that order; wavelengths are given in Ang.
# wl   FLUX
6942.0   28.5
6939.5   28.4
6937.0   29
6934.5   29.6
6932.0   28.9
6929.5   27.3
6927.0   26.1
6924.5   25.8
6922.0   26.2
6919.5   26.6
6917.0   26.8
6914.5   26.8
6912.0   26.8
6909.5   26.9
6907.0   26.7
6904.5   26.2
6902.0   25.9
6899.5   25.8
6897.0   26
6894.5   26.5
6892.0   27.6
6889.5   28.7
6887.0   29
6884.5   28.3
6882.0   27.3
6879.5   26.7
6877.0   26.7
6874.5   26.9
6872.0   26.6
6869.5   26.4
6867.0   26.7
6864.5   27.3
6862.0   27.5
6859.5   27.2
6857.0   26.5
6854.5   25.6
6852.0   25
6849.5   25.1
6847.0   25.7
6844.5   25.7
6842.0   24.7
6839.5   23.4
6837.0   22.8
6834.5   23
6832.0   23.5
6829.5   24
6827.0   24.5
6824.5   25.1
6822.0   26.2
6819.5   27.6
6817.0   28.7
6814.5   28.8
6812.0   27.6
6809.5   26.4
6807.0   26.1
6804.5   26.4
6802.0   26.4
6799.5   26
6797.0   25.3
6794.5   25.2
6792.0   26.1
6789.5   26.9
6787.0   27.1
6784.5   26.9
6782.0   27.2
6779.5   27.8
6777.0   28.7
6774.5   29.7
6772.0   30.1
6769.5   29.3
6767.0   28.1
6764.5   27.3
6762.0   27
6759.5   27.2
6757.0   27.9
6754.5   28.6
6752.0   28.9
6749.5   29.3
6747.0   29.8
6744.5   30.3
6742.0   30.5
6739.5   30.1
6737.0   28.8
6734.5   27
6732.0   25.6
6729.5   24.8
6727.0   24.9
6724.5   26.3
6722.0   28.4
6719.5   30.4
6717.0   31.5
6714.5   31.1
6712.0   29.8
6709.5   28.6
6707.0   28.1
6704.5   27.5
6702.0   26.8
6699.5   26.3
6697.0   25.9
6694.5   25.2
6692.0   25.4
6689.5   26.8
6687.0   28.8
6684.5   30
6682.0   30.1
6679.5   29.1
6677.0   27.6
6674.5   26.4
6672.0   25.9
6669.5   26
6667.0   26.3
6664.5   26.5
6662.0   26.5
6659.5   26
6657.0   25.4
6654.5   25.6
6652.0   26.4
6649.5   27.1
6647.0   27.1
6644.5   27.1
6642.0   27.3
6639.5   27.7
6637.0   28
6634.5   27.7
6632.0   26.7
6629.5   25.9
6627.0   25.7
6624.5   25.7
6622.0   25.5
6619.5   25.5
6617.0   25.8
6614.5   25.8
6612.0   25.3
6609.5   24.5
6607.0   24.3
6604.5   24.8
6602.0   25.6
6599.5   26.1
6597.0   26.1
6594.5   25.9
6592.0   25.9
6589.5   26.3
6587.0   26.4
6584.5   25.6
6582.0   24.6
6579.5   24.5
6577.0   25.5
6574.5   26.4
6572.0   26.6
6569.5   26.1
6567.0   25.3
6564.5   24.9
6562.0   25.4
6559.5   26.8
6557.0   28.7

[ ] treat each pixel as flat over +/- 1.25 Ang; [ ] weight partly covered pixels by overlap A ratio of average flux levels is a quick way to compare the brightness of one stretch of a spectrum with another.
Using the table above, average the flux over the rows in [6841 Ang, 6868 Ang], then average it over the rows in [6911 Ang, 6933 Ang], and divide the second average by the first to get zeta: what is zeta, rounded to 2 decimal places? 1.03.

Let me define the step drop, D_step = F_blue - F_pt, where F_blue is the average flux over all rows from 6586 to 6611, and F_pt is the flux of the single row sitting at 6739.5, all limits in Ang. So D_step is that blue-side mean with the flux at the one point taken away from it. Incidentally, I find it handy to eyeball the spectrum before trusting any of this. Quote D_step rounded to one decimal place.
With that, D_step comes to -4.5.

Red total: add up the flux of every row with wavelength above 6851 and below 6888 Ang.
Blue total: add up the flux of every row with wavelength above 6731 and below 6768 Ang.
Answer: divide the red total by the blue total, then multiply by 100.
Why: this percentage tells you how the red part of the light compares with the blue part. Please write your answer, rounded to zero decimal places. 95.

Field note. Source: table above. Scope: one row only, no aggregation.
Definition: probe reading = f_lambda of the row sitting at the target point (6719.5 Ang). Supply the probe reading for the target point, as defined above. 30.4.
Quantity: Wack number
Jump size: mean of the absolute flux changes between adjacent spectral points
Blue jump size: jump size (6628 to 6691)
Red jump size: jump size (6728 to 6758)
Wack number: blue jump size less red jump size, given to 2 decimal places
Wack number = -0.18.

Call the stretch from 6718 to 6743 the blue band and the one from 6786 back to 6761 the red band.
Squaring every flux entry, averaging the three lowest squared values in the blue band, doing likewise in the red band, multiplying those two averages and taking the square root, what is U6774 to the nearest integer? 679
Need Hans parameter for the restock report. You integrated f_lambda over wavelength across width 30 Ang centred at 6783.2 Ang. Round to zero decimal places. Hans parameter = 826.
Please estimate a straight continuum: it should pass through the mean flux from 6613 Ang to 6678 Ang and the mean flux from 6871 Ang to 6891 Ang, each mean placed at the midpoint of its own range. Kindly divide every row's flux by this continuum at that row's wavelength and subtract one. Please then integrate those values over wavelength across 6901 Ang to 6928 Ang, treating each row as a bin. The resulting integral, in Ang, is -1.2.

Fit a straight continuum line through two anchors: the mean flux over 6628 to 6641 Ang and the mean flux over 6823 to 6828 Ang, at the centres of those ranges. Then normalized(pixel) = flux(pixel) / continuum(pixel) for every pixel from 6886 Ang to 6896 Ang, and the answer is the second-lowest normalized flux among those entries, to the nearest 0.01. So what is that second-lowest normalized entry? 1.15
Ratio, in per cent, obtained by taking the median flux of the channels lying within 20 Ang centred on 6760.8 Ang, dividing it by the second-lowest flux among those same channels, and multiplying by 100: 103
